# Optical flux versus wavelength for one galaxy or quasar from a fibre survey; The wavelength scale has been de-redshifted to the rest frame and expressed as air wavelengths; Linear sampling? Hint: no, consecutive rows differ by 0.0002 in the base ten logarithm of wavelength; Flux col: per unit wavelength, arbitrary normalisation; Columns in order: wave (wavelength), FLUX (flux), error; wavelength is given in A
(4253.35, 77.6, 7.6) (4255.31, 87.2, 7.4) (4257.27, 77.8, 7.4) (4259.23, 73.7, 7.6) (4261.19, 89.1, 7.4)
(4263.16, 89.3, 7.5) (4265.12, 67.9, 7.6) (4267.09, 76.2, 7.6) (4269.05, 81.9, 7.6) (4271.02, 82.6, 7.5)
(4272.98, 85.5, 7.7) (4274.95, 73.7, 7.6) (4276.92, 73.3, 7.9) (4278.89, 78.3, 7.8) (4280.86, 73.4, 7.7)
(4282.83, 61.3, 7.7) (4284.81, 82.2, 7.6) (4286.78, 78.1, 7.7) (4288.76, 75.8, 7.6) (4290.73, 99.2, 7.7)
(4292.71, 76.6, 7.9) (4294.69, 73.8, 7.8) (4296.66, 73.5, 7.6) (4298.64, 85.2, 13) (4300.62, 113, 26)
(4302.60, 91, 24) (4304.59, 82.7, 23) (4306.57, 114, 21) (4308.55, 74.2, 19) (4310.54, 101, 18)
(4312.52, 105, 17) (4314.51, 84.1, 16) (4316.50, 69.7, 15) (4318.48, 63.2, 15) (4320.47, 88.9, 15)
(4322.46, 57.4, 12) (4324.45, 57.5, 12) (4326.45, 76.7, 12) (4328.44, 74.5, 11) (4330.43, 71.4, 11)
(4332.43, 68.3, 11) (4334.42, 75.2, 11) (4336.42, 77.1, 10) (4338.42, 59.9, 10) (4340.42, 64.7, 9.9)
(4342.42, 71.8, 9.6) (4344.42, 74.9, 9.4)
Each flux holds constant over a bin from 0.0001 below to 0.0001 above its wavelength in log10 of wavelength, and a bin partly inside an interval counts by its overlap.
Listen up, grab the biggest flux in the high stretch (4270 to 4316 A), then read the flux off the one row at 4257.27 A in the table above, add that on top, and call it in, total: 192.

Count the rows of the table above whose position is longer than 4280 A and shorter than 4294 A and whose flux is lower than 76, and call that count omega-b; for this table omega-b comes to 3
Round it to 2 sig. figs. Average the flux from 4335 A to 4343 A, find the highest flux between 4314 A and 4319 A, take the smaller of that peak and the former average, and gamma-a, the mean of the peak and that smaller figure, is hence 76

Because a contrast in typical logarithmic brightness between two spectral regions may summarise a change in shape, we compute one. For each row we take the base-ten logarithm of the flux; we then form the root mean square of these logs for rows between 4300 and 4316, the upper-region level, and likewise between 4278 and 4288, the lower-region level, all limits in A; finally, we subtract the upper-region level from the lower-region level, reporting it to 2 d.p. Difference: -0.11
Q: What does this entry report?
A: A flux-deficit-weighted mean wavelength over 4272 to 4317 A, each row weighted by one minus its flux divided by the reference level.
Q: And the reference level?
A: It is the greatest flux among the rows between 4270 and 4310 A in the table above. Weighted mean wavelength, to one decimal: 4292.3 A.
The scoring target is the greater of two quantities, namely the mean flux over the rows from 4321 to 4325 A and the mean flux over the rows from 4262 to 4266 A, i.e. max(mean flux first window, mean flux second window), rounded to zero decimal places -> 79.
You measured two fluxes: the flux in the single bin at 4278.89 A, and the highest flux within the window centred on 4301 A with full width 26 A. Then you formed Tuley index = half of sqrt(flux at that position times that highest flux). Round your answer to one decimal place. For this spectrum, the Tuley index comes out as 47.2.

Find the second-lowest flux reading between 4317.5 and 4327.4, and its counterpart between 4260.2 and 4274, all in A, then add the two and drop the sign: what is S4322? 134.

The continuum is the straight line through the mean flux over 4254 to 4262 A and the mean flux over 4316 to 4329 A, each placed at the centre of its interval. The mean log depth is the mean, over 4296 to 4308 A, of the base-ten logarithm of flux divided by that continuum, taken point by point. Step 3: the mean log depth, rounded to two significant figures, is 0.097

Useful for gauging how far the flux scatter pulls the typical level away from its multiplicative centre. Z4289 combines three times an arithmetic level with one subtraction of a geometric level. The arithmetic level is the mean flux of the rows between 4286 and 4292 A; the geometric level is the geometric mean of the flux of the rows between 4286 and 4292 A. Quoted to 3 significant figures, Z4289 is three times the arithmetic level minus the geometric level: 169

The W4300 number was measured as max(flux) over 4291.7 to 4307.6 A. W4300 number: 114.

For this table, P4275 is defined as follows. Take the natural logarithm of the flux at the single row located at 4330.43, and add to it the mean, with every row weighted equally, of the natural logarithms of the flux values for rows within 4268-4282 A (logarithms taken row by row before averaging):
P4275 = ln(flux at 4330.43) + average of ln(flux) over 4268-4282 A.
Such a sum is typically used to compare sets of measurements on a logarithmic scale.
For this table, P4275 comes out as 8.63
